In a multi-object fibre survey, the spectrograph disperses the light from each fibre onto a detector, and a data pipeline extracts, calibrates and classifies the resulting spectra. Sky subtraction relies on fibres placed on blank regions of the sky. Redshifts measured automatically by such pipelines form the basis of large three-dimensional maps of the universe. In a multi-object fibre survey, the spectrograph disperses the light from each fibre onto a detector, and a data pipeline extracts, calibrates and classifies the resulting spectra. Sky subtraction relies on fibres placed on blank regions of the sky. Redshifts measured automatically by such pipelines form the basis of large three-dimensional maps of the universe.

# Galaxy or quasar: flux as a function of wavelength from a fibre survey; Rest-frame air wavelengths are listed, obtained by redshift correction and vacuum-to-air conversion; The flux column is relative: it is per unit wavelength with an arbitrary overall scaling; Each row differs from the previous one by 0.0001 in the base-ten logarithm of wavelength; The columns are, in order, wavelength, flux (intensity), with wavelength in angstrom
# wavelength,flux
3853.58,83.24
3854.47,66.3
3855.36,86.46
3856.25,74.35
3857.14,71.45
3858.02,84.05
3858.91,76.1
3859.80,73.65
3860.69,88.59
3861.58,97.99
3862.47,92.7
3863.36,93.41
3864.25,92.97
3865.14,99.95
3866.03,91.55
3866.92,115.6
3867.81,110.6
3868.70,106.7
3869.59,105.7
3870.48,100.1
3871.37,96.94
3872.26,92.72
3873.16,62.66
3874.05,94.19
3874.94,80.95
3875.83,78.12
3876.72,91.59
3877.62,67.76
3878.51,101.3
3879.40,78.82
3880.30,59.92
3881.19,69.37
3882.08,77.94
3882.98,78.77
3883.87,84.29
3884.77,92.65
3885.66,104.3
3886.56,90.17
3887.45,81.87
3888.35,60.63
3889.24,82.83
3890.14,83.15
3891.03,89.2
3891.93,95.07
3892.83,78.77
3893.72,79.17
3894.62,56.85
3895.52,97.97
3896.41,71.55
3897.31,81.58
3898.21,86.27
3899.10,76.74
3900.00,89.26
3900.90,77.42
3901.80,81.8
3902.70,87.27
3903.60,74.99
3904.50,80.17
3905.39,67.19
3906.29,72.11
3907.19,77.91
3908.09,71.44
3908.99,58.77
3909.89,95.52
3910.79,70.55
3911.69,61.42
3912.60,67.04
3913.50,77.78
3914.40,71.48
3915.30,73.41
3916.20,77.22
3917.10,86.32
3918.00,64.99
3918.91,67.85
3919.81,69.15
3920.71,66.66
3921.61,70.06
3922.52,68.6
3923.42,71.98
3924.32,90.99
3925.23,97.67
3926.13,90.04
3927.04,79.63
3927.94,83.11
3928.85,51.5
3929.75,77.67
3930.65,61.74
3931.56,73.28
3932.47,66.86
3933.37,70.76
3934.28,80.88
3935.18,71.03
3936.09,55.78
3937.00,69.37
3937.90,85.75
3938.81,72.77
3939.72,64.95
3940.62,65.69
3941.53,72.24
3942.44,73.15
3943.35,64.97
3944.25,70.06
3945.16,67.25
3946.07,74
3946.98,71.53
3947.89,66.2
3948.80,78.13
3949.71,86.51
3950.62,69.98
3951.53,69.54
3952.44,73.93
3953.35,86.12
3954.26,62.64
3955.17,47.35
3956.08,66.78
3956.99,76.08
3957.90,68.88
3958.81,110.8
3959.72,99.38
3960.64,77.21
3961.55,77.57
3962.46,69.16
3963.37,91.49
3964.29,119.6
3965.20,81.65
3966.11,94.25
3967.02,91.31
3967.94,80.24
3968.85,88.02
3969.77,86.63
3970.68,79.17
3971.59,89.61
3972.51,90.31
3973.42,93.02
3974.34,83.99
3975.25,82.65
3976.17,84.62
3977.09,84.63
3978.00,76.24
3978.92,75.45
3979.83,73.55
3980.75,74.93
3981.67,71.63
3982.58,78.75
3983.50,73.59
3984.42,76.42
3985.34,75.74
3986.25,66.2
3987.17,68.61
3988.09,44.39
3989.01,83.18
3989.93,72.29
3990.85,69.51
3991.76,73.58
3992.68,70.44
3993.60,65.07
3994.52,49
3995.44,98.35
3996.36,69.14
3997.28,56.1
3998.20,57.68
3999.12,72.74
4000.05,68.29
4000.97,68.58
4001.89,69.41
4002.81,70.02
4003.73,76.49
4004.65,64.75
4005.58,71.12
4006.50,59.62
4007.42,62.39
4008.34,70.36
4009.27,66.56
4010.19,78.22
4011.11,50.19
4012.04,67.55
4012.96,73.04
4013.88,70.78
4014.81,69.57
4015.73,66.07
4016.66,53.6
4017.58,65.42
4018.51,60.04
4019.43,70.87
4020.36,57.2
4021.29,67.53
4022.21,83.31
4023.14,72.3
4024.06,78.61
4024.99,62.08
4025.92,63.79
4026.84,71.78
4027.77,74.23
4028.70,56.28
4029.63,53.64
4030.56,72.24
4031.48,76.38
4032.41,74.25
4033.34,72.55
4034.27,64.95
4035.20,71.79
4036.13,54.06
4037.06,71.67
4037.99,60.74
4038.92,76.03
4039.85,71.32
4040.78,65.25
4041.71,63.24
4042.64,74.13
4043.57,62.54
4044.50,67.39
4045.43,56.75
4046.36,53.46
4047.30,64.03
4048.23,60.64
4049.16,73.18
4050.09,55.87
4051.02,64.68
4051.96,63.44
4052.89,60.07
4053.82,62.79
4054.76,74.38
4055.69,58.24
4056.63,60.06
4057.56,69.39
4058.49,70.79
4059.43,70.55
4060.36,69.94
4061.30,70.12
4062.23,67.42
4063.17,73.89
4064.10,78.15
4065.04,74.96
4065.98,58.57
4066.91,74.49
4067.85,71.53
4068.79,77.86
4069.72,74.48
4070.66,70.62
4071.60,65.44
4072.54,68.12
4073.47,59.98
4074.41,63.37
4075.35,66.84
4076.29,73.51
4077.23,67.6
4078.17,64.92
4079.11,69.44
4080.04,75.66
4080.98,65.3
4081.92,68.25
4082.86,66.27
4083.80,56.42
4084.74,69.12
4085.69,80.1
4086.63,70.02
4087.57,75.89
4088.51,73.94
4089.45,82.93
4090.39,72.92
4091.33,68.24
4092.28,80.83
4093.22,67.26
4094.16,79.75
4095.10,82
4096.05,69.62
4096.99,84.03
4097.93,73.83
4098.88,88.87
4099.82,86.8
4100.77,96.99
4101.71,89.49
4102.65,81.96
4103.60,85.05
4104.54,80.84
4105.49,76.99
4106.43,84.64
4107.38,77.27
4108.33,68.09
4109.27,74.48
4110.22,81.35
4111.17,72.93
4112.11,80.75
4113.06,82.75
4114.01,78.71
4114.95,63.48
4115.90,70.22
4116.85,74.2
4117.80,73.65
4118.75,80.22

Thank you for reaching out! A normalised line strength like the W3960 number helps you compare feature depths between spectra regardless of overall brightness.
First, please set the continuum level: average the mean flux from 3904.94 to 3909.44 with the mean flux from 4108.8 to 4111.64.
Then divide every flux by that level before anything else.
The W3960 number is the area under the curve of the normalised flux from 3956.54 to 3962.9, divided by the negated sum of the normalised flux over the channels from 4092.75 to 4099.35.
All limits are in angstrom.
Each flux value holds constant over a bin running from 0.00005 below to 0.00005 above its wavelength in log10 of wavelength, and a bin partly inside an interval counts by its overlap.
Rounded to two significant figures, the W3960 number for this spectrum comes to -0.97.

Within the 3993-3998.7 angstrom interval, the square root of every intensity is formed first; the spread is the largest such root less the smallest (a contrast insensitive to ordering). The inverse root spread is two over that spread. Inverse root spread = 0.69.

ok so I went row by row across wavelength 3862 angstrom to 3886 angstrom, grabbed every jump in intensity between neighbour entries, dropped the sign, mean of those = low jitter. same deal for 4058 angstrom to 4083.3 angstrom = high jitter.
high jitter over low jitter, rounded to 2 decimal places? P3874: 0.44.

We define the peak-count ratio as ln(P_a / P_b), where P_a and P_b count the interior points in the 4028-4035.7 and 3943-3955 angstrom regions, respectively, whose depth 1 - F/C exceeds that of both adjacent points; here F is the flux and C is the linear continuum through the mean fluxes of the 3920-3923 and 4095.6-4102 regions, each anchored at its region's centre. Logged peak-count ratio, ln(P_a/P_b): -0.41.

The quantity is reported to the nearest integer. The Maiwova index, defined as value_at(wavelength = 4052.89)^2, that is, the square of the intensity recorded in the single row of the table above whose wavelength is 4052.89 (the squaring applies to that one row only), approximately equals 3608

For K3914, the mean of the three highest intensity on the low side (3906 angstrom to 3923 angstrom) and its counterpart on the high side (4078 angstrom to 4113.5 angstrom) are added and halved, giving 89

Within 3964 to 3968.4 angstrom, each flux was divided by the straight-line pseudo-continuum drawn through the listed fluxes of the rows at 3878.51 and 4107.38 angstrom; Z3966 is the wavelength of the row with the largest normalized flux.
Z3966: 3964.29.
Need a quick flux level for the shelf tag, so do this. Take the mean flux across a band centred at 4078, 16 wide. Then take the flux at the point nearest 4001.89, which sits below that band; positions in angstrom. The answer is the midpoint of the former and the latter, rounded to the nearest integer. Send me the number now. 69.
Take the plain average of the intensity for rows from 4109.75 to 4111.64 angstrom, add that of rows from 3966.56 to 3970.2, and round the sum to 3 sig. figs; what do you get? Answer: 164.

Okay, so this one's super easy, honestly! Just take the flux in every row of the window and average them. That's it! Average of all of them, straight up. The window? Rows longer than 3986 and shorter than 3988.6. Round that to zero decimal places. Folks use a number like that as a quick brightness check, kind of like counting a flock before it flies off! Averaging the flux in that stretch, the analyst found 60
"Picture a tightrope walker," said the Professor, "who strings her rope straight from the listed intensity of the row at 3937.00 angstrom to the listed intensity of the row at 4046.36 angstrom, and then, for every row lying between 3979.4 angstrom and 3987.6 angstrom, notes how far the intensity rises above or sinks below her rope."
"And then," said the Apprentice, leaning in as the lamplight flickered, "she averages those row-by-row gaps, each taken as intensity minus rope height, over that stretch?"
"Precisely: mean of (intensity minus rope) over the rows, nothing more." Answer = 10.7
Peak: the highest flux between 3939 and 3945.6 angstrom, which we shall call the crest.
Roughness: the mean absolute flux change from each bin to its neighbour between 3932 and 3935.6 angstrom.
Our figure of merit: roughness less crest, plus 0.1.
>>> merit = -65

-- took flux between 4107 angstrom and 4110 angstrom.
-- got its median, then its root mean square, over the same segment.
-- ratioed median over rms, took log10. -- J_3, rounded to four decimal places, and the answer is 0.0065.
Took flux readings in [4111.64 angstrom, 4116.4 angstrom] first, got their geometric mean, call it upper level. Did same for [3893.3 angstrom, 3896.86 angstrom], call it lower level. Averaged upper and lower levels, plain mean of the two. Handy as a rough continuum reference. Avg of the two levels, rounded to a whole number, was 75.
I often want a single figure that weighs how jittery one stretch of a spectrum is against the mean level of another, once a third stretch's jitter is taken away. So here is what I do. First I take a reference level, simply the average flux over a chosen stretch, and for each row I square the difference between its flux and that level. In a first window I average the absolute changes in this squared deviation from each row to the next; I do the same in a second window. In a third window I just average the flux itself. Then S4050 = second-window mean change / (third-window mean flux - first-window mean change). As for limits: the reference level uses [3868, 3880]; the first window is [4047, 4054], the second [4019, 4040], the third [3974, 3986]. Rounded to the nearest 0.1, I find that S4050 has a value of -1.5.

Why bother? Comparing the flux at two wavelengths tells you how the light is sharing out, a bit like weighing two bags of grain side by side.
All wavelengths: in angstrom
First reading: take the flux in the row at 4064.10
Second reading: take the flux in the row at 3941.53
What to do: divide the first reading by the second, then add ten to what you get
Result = 11.1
